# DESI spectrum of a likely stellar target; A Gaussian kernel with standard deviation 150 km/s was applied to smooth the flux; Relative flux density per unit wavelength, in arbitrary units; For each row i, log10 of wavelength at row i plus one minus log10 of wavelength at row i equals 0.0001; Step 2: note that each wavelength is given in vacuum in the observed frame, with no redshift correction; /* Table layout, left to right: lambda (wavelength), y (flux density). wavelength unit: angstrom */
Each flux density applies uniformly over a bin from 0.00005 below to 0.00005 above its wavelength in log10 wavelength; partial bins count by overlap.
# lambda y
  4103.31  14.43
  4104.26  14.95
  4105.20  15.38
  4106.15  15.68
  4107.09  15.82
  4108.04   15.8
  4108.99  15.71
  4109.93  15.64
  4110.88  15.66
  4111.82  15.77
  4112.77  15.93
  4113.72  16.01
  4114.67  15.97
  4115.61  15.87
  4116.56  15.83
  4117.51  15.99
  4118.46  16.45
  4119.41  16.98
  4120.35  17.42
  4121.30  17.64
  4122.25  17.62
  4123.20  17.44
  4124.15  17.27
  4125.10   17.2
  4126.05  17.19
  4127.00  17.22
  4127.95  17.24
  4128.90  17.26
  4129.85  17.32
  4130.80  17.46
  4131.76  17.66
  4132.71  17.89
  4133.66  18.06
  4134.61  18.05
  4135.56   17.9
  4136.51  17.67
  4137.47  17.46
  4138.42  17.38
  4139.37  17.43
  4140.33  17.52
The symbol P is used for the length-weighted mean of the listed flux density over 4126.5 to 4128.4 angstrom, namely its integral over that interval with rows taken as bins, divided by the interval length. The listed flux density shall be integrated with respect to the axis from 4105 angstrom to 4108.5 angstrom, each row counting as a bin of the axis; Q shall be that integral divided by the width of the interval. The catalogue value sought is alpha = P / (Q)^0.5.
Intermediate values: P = 17.2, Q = 15.7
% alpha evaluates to 4.35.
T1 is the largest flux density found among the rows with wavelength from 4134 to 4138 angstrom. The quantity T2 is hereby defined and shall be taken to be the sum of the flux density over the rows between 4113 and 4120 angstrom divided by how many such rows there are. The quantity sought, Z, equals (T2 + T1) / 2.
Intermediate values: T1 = 18.05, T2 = 16.2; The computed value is 17.1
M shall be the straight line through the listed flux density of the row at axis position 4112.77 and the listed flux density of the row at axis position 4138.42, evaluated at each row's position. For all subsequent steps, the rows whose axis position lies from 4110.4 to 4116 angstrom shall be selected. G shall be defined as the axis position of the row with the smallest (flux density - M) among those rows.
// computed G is 4115.61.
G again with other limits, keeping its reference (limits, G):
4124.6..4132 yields 4128.90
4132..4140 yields 4139.37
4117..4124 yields 4117.51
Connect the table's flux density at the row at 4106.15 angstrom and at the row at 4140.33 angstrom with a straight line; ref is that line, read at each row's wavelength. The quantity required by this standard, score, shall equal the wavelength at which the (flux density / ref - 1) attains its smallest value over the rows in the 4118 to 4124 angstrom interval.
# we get 4118.46 angstrom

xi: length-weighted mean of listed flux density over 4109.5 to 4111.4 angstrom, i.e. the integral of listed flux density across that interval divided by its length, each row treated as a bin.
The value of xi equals 15.7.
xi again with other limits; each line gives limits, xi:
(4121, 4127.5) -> 17.4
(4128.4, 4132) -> 17.4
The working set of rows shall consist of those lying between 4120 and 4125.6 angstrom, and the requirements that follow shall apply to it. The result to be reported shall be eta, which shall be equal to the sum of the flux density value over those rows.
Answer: 105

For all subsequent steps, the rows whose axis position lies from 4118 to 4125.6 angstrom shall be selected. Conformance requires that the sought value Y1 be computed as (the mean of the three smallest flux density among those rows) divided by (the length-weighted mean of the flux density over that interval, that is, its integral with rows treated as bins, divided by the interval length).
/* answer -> 0.978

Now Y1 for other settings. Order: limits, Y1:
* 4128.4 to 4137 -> 0.981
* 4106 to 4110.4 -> 0.996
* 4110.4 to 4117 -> 0.993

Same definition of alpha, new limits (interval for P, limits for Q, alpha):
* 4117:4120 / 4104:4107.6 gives 4.20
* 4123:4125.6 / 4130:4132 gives 4.14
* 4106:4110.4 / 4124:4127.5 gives 3.80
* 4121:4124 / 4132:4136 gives 4.13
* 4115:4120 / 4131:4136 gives 3.85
